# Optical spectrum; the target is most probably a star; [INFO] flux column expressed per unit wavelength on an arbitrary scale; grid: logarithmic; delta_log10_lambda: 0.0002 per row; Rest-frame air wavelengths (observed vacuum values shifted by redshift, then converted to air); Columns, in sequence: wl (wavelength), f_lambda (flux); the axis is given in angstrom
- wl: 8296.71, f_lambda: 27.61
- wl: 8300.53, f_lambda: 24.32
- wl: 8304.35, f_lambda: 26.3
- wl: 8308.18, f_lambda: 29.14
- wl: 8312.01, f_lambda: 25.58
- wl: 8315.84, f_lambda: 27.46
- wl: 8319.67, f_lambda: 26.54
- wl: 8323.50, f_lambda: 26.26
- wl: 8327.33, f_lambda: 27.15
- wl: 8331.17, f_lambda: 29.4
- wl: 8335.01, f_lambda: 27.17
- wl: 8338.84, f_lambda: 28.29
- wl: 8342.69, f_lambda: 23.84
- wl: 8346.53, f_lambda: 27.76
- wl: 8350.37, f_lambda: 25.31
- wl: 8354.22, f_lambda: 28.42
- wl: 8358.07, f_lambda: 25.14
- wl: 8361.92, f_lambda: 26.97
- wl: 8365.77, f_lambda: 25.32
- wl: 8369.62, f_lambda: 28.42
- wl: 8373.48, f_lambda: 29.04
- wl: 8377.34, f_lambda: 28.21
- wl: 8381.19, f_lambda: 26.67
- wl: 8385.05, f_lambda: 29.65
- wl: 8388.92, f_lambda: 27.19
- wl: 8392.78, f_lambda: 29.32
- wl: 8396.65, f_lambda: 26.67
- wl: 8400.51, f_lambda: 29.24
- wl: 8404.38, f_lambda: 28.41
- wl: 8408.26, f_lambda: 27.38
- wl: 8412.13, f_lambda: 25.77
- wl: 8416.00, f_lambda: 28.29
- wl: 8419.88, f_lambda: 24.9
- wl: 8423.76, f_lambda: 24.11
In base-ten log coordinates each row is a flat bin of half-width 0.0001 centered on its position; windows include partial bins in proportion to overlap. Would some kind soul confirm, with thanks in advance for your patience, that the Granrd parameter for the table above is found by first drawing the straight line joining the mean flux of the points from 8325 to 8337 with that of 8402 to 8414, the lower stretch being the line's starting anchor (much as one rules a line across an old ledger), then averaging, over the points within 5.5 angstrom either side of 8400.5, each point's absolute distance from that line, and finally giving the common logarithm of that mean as 0.10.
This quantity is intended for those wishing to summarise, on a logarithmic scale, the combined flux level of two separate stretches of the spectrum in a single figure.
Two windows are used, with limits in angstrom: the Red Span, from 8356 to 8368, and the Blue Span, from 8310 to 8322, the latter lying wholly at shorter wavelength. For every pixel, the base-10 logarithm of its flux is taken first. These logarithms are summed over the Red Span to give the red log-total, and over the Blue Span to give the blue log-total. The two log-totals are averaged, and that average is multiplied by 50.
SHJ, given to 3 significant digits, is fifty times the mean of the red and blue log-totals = 213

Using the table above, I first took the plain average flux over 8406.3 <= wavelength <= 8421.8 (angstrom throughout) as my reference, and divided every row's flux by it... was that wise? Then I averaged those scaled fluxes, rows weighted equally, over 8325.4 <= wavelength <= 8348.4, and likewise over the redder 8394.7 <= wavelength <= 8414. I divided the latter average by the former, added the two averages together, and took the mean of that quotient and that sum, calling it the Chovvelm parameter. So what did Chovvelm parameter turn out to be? 1.53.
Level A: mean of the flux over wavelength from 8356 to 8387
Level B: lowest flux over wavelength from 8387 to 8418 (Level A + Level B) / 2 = 26.6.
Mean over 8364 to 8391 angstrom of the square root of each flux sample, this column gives 5.27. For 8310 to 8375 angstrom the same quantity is 5.19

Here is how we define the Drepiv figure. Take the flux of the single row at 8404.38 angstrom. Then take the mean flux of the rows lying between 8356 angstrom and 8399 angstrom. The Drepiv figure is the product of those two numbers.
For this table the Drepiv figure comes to 782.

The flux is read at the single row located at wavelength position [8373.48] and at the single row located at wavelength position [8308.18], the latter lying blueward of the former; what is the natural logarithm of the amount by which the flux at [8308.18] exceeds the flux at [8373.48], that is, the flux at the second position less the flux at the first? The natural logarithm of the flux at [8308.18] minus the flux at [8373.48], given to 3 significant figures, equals -2.30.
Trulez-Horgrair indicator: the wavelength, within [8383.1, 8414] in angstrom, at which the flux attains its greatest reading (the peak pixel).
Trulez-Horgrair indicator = 8385.05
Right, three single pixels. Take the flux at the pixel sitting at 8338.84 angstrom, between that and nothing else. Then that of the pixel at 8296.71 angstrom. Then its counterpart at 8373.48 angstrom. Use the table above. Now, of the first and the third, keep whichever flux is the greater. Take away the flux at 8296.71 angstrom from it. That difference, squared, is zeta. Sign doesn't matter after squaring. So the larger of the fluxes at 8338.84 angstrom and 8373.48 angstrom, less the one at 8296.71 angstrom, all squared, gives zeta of 2.0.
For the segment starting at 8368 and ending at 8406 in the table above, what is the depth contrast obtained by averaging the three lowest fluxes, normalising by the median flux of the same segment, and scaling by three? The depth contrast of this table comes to 2.83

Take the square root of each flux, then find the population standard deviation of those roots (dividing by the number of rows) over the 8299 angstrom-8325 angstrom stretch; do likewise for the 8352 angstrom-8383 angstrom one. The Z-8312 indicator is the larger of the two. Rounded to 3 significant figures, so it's 0.135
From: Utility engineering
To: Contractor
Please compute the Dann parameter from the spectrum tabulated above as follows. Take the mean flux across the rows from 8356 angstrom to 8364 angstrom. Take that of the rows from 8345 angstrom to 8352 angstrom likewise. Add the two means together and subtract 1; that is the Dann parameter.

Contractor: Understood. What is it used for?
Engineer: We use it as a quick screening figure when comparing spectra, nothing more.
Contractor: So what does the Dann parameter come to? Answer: 51.6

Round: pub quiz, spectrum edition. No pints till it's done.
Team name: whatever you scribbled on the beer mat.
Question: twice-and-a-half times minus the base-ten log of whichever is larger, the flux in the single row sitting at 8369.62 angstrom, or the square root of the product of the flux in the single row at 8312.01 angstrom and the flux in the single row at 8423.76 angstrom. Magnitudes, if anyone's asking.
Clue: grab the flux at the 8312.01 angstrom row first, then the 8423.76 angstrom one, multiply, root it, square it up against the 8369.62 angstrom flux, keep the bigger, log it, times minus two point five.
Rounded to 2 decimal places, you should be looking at -3.63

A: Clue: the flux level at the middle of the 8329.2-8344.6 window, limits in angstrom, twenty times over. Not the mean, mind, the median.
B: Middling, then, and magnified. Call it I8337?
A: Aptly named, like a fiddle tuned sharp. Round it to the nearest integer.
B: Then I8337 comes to 555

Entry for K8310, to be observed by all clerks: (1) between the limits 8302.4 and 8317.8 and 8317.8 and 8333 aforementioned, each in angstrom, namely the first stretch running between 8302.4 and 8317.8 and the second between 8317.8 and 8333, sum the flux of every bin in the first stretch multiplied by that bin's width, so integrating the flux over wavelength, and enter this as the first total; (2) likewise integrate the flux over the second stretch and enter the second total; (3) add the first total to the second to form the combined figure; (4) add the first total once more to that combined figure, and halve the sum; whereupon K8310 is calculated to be 625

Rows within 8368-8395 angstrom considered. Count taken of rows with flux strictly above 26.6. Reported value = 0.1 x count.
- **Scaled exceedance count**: 0.70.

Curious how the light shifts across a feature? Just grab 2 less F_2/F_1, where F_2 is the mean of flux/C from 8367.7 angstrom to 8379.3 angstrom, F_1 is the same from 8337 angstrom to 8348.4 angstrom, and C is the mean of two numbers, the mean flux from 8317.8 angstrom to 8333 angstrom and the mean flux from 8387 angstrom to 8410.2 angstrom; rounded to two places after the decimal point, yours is 0.93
